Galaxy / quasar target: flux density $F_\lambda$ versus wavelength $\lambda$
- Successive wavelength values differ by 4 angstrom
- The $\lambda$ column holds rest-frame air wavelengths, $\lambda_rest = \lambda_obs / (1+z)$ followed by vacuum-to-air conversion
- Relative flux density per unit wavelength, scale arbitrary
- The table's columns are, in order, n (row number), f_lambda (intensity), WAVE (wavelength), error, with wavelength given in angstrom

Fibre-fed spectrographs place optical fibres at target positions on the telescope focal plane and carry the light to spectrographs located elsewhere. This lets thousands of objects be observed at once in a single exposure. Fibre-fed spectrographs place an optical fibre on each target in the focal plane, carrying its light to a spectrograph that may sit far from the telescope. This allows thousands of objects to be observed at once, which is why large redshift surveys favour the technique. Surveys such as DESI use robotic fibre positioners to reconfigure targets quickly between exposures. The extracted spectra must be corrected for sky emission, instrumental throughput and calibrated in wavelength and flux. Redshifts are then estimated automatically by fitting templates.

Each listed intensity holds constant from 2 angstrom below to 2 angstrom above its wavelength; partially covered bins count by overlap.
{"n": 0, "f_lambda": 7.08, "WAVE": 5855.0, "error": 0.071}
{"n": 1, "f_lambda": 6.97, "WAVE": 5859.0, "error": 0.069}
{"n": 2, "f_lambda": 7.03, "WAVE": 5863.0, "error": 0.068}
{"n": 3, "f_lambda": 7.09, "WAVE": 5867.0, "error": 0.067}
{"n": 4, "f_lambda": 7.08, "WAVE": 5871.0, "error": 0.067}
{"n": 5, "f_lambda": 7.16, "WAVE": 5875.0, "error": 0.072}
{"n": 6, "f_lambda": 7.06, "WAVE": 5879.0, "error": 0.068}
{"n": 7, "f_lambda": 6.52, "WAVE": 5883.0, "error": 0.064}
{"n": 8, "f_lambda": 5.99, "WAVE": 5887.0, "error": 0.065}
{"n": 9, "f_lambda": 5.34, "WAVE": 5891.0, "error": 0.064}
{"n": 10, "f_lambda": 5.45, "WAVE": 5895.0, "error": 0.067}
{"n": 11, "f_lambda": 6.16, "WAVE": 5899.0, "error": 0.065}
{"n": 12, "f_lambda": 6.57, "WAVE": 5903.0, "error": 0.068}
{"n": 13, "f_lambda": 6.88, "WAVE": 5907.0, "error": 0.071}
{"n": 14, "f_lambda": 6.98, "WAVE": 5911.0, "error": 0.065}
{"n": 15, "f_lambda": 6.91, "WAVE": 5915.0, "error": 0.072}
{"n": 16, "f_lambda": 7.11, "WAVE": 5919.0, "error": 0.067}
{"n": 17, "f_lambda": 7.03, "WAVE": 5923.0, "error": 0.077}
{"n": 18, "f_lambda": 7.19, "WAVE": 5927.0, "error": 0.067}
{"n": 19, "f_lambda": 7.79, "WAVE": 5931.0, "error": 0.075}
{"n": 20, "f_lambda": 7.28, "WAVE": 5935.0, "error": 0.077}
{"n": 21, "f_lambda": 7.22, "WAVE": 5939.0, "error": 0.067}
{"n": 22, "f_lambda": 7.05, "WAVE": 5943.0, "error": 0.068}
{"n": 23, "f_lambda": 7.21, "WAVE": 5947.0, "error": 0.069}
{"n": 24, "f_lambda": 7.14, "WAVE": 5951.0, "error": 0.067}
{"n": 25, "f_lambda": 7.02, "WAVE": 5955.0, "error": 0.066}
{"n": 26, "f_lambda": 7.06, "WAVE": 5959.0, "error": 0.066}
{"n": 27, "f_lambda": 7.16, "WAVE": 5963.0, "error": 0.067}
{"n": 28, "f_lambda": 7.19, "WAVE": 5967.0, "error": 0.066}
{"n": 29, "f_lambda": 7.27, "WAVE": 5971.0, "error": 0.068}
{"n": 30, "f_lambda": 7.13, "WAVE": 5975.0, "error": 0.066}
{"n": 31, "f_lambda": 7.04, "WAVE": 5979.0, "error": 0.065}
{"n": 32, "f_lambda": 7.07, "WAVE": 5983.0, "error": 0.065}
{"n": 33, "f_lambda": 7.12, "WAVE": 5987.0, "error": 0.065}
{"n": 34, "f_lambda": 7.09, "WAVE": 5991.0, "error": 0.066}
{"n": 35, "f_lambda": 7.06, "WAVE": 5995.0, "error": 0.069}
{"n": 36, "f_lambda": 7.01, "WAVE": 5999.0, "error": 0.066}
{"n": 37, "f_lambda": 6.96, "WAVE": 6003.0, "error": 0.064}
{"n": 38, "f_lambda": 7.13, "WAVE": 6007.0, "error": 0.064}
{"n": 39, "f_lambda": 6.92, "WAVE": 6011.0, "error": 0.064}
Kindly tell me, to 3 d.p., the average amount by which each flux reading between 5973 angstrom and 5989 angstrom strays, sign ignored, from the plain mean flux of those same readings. 0.035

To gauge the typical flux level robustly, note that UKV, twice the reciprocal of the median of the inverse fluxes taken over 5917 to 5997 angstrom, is 14.2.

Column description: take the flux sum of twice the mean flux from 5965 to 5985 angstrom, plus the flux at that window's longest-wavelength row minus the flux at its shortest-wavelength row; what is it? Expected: 14.2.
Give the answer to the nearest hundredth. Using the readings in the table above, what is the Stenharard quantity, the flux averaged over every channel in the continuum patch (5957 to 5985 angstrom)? 7.13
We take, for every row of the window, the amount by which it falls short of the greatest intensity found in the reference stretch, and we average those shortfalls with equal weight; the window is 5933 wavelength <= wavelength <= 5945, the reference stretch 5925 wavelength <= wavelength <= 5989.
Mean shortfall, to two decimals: 0.61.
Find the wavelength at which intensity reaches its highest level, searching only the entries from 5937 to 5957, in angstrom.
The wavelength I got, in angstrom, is 5939.0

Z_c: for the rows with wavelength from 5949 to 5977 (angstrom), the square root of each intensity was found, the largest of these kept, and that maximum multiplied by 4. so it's 10.8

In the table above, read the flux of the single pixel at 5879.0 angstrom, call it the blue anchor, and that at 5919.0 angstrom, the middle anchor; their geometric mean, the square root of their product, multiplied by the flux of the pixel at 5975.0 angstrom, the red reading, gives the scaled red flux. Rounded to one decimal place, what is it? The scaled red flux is 50.5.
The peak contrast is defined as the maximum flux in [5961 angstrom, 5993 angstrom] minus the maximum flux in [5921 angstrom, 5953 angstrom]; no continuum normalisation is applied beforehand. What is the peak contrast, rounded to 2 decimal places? -0.52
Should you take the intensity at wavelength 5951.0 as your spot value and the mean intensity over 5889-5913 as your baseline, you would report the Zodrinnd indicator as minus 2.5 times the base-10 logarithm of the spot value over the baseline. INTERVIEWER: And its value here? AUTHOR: -0.15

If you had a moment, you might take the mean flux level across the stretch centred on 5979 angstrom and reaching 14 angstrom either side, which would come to 7.13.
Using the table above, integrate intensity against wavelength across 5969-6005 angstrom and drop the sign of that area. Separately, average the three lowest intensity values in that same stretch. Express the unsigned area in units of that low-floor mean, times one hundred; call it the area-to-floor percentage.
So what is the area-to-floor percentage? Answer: 3641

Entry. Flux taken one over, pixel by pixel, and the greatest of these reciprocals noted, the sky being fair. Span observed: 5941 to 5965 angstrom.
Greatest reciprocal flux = 0.142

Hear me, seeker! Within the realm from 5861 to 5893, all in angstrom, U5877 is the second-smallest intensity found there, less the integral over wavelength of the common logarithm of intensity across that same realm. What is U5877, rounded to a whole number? -20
